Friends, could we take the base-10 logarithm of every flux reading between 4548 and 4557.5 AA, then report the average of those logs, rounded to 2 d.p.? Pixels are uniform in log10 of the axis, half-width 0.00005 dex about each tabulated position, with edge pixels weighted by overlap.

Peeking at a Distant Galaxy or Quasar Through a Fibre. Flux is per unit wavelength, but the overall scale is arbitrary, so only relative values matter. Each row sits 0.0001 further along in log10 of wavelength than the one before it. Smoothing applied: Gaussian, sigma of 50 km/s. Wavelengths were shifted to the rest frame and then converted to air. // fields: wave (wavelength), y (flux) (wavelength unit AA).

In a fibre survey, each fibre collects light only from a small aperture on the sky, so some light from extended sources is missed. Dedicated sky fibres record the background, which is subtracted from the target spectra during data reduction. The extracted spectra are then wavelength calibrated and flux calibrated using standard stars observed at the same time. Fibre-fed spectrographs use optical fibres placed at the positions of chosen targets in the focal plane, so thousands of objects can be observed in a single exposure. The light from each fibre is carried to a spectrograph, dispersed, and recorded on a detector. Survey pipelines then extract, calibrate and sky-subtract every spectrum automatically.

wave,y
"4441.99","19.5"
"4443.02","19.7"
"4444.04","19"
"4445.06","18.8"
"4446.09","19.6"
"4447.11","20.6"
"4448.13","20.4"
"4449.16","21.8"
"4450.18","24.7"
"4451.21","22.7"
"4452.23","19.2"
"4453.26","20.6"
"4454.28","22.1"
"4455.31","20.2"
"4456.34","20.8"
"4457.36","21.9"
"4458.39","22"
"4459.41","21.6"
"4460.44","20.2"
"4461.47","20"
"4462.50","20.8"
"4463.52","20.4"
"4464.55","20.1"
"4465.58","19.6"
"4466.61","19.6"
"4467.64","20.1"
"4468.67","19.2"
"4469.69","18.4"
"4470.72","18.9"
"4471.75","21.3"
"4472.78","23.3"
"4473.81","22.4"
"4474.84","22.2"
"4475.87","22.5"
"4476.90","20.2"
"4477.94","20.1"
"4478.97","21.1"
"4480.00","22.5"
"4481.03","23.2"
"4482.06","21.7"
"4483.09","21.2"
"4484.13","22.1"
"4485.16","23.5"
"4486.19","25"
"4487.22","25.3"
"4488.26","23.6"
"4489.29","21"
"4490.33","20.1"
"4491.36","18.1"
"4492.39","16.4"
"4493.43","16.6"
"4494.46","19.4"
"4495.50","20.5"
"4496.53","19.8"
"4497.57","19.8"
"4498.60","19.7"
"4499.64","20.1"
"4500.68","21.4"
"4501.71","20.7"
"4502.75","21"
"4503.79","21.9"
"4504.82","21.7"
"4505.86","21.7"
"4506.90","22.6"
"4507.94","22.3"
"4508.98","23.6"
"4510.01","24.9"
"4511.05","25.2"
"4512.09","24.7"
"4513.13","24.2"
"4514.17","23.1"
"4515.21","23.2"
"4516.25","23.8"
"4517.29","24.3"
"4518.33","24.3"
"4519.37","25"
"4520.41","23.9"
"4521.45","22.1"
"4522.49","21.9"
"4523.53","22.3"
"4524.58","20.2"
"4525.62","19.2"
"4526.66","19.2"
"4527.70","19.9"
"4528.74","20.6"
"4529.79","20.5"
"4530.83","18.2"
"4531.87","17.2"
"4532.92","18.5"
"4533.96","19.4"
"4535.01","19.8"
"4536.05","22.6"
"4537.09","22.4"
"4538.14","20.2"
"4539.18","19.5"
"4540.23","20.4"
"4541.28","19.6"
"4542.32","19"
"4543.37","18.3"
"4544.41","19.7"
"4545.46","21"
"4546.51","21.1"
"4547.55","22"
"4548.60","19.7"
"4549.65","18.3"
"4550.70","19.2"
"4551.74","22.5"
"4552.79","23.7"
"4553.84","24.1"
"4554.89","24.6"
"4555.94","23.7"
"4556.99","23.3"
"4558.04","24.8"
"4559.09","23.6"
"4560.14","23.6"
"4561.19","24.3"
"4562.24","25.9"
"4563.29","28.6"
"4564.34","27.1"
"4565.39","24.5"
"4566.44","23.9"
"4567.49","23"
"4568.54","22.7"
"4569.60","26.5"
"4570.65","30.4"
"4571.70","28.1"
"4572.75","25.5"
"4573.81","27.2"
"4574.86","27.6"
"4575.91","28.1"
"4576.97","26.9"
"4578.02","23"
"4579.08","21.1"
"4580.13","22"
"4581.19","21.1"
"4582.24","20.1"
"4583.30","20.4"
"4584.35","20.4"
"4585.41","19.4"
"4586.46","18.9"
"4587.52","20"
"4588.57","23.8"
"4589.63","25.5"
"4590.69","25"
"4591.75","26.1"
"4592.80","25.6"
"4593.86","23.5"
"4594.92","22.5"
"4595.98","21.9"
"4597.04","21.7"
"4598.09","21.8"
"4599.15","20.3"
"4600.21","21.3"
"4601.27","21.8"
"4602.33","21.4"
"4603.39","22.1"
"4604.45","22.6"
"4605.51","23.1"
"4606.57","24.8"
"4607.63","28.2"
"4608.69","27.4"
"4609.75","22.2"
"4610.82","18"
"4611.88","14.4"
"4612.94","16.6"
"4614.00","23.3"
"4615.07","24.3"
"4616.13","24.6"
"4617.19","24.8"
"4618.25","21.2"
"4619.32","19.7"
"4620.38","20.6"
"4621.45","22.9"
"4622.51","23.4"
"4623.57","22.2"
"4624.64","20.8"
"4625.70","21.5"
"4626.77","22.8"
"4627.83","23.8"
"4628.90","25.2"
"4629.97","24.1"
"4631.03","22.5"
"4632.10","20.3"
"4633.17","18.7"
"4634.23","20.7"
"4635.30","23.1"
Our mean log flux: 1.34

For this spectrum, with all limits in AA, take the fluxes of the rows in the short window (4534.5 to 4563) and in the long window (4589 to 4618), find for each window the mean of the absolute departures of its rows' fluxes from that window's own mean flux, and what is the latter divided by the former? 1.1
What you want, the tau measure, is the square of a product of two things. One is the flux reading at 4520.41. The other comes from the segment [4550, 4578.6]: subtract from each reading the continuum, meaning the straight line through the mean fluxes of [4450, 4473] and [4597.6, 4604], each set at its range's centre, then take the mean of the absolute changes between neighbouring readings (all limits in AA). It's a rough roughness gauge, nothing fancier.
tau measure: 1393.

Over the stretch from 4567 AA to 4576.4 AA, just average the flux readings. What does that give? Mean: 26.6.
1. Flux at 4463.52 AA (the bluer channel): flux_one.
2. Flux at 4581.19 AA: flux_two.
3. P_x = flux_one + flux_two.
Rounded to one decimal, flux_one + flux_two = 41.5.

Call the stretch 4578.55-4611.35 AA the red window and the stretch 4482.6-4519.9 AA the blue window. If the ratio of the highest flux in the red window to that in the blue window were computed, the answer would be 1.11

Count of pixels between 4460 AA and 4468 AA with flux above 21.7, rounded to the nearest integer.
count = 0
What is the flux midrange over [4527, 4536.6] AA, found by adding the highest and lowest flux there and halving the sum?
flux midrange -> 19.9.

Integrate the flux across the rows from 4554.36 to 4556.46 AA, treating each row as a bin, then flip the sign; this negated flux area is -50.7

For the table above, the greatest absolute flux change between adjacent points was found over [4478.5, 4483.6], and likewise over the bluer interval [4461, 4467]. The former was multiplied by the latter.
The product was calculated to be 1.2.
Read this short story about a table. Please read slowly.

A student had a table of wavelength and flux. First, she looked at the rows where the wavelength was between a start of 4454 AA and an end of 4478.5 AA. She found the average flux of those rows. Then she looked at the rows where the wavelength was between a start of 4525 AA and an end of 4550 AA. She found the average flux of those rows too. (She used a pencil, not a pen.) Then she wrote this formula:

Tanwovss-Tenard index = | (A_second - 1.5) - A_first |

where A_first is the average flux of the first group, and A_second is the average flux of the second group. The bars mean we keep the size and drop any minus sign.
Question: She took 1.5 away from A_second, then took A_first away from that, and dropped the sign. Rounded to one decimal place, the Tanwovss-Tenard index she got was 2.4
